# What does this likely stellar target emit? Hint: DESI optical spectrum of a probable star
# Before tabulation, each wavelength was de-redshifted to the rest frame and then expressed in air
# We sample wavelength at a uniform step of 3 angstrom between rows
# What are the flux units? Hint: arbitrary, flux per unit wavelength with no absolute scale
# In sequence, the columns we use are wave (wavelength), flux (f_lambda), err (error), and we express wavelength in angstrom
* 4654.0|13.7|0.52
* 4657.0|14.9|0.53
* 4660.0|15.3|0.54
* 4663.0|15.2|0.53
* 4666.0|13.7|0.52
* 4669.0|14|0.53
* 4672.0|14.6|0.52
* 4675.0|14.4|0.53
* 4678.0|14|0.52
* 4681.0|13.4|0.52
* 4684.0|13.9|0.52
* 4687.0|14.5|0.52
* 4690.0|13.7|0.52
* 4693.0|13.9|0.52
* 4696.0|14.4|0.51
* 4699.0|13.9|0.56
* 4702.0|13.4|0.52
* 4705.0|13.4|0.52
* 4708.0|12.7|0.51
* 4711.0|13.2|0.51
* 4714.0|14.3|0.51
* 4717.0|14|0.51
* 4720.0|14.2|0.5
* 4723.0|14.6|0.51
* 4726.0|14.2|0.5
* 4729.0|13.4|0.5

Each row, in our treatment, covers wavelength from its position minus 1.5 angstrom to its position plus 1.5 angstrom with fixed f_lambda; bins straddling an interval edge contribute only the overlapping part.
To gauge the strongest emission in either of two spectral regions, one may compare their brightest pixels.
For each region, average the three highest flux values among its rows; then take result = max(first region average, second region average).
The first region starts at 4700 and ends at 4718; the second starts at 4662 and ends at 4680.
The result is 14.7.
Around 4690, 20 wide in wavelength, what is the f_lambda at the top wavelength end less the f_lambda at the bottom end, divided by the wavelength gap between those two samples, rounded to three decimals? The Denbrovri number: 0.028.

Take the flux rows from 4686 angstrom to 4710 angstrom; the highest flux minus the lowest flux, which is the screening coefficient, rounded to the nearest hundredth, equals 1.80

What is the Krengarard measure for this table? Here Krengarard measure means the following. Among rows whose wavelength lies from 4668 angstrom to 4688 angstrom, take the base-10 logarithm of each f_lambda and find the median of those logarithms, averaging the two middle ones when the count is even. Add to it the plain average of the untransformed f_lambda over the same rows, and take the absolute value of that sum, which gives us 15.3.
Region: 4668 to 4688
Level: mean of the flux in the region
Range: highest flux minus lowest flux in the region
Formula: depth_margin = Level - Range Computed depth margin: 12.9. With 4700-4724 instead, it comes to 11.8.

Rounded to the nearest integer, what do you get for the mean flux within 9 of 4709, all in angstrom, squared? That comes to 182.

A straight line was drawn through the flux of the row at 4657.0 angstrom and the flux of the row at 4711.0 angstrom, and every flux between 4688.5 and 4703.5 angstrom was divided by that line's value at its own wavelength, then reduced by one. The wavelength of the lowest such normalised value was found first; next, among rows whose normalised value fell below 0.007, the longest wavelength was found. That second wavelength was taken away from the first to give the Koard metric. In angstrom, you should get -12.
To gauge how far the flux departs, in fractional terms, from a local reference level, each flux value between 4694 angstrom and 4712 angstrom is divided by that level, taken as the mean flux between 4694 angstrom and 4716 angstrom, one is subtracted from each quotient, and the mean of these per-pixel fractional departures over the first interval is -0.01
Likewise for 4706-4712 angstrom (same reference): -0.05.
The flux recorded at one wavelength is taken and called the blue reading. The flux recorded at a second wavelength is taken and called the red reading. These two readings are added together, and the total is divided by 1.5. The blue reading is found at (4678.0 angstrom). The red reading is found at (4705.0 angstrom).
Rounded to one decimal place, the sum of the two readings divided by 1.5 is 18.3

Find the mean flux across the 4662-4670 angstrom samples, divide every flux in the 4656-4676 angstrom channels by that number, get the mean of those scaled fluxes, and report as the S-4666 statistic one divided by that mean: 0.98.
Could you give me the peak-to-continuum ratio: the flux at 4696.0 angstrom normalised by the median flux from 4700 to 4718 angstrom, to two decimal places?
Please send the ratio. 1.07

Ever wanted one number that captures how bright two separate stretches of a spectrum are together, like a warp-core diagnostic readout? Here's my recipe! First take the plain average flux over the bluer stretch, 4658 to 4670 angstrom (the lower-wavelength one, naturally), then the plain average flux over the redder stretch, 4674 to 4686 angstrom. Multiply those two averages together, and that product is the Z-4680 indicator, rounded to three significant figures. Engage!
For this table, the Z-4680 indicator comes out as 203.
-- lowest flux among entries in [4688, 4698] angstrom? 13.7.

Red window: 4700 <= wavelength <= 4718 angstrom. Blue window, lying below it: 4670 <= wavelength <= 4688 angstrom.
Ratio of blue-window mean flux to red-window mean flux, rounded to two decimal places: 1.05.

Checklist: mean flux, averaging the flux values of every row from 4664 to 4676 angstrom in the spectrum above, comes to 14.2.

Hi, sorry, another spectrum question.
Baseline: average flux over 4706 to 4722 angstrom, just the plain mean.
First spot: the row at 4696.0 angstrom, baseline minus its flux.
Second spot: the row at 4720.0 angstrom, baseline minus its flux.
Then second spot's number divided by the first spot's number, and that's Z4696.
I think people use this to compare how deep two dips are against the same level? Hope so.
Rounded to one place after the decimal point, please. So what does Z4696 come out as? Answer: 0.7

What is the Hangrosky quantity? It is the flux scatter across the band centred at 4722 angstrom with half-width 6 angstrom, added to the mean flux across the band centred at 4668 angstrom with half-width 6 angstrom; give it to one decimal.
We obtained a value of 14.6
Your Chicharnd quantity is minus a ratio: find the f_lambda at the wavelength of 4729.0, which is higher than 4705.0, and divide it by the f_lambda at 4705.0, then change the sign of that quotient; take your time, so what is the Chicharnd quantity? -1.00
